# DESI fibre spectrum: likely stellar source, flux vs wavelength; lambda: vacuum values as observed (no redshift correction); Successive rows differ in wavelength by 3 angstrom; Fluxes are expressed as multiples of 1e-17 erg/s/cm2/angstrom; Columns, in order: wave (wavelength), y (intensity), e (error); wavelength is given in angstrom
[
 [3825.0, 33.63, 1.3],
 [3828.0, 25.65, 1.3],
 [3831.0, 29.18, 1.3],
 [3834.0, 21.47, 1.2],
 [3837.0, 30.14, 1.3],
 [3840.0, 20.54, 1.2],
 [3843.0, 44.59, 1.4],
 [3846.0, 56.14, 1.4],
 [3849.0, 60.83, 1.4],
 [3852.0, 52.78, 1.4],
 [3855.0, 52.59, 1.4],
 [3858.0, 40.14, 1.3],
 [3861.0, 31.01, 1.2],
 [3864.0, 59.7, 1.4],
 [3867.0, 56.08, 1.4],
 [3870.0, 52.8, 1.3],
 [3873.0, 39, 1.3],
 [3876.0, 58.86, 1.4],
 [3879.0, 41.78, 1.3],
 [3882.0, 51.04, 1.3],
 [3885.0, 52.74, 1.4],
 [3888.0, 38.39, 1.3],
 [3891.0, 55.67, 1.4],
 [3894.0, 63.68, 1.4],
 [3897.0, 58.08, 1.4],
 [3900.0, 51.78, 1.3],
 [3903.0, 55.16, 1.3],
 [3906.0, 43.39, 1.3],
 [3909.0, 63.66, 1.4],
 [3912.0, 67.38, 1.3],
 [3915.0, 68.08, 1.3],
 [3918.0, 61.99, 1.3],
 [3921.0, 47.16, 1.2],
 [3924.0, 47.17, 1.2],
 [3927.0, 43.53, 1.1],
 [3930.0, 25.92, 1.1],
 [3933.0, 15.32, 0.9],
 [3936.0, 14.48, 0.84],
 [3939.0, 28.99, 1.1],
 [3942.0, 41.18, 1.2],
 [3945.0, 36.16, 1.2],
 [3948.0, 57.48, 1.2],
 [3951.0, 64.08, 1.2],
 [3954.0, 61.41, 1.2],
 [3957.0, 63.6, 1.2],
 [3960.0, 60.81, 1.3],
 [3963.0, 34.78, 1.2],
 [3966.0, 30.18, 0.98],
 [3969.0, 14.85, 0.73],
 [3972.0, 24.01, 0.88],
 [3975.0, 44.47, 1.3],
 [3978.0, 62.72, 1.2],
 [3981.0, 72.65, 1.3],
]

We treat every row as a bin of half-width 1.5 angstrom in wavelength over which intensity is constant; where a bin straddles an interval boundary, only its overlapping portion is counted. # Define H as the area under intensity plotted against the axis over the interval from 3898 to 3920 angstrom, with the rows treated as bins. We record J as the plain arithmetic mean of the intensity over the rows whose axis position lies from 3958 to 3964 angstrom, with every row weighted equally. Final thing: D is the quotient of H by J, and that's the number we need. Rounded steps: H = 1287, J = 48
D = 27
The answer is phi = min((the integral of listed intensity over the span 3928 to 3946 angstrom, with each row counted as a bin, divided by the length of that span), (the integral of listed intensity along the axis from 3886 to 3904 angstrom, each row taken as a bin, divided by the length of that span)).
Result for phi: 27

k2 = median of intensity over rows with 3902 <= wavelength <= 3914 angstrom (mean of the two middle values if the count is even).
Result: 59.4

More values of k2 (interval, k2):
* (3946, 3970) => 59.1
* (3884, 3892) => 52.7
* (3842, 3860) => 52.7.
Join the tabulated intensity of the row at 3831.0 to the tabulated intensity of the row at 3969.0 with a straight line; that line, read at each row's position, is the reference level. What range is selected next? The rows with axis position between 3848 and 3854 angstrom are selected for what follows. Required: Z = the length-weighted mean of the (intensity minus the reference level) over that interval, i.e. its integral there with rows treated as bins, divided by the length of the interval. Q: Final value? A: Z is 29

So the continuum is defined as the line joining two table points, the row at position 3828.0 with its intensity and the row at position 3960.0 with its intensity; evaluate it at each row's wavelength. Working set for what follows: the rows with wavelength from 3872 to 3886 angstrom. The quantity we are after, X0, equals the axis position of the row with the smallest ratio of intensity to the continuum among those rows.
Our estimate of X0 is 3873.0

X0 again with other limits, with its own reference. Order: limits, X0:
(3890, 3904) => 3900.0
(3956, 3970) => 3969.0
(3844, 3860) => 3858.0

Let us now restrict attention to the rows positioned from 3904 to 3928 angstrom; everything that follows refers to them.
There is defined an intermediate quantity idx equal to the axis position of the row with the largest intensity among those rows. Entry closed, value 3915.0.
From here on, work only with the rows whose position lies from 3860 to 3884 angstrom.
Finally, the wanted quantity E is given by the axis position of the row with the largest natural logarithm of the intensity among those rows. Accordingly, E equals 3864.0 angstrom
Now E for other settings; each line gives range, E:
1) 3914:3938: 3915.0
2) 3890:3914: 3912.0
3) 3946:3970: 3951.0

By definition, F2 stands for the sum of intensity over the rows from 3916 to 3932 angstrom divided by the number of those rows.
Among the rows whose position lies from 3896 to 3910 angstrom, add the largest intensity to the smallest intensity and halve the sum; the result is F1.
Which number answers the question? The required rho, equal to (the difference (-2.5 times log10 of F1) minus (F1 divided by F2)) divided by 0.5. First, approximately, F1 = 54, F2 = 45.2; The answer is -11.0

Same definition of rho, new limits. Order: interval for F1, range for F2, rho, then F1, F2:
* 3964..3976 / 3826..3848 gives -9.2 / 30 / 32.5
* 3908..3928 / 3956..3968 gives -11.1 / 56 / 47.3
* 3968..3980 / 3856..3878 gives -9.6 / 39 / 48.2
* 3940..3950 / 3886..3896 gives -10.1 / 47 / 52.6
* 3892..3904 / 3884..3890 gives -11.3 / 58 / 45.6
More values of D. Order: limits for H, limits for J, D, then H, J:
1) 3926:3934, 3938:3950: 5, 225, 41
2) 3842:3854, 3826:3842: 25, 647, 25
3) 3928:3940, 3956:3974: 7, 261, 38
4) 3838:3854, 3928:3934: 36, 746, 21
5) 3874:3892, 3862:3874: 17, 887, 52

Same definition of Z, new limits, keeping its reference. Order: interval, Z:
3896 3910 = 32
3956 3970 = 25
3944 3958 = 40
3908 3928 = 37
